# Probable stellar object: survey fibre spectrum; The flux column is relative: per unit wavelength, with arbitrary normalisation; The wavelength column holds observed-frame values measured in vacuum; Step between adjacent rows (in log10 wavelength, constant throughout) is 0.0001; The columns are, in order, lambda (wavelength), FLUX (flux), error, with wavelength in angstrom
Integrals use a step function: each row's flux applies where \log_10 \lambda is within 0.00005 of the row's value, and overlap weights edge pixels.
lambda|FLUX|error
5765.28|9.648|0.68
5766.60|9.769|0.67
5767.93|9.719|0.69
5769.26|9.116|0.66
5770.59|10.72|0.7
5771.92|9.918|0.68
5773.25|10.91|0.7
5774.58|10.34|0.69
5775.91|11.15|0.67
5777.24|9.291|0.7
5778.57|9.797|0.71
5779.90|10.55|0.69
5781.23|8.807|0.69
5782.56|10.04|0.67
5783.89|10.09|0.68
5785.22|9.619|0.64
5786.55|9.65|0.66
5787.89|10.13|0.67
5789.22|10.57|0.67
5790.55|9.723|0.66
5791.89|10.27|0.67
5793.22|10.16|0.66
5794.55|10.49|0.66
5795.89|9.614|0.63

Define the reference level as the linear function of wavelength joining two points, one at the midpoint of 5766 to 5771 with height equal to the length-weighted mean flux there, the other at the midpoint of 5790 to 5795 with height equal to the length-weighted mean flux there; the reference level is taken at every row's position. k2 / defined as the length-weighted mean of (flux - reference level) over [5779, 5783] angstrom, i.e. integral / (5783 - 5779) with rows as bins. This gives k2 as -0.19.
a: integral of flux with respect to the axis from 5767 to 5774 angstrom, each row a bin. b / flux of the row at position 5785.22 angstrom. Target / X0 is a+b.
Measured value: 80.0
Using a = 70.4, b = 9.619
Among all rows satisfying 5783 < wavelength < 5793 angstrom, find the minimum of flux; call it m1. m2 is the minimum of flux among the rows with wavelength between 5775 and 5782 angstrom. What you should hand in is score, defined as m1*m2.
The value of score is 85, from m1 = 9.619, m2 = 8.807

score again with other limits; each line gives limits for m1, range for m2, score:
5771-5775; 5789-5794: 96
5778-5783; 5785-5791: 85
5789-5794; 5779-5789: 86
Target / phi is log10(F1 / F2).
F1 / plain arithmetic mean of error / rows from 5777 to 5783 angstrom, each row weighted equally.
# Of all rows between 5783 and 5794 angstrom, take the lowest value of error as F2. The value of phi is 0.03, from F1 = 0.692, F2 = 0.640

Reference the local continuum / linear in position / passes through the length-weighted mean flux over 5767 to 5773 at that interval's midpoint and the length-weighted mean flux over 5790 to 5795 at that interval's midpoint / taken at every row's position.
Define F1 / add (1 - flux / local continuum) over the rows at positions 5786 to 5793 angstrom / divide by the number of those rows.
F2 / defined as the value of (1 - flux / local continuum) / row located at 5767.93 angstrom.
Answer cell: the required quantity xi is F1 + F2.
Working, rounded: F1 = 0.01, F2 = 0.02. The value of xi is 0.02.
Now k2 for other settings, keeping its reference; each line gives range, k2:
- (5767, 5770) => -0.29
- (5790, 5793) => -0.11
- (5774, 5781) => 0.22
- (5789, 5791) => -0.02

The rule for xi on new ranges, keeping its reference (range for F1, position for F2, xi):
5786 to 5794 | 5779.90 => -0.05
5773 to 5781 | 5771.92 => -0.03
